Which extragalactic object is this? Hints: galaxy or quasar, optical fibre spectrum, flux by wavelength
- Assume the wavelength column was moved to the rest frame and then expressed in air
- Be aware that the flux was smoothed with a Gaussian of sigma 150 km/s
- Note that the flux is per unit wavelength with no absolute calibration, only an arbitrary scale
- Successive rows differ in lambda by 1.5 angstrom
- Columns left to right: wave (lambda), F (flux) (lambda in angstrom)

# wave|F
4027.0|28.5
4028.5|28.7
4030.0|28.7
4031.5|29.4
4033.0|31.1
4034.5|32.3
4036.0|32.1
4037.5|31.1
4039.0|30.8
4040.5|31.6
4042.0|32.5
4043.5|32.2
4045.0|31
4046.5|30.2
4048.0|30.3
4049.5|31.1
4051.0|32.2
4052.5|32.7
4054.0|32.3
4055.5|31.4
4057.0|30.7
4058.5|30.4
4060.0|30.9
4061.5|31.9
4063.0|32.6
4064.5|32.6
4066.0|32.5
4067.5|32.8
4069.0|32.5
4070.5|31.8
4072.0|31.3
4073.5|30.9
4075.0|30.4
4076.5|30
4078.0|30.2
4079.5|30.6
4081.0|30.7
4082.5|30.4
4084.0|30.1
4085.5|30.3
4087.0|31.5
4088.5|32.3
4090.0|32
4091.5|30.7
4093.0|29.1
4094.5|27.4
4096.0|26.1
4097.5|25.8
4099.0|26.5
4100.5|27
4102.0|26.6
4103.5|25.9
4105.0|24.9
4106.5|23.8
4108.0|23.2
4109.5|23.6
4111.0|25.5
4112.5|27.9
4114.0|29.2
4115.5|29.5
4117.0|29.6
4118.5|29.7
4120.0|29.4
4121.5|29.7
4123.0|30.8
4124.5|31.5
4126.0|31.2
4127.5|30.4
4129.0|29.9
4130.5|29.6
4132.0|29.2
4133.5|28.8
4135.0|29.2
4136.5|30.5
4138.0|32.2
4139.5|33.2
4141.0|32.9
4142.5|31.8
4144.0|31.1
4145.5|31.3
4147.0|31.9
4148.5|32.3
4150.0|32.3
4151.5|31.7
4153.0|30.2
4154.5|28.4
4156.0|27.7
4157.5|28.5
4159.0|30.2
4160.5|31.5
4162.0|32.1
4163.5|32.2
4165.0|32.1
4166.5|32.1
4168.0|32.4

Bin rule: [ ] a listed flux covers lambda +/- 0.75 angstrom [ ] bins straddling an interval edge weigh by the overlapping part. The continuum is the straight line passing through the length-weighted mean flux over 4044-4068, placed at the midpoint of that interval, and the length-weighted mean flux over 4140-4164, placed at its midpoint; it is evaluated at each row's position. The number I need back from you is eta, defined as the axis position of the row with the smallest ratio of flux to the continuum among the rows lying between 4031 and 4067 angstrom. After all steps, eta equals 4031.5 angstrom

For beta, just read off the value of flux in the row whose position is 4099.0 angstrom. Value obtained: 26.5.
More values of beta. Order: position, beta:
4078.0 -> 30.2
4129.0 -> 29.9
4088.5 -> 32.3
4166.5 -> 32.1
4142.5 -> 31.8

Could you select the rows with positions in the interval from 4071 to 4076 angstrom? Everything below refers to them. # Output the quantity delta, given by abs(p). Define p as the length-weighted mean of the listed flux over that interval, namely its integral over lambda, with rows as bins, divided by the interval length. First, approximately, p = 30.9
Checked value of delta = 30.9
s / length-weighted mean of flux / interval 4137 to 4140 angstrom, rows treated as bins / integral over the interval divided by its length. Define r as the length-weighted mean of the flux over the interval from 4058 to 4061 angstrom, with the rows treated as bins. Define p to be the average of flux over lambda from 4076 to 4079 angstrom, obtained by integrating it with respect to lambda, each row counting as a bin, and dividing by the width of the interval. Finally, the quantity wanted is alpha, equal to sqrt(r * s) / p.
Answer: 1.049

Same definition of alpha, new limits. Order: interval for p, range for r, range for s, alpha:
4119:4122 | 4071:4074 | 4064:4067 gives 1.078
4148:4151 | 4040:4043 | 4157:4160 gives 0.956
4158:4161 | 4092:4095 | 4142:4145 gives 0.978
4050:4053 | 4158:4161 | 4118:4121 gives 0.930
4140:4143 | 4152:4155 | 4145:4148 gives 0.943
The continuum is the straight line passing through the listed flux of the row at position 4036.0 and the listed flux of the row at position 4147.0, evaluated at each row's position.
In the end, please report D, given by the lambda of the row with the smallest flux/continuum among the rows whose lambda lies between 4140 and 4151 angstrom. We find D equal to 4144.0 angstrom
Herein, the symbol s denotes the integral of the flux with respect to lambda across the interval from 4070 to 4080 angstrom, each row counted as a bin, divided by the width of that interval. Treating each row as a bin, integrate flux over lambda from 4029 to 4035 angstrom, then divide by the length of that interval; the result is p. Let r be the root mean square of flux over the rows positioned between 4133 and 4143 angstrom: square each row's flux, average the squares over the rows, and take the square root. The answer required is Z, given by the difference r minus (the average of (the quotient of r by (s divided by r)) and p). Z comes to 0.2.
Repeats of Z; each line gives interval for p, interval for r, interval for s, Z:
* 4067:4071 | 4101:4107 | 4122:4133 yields -1.4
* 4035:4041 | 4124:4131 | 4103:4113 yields -3.9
